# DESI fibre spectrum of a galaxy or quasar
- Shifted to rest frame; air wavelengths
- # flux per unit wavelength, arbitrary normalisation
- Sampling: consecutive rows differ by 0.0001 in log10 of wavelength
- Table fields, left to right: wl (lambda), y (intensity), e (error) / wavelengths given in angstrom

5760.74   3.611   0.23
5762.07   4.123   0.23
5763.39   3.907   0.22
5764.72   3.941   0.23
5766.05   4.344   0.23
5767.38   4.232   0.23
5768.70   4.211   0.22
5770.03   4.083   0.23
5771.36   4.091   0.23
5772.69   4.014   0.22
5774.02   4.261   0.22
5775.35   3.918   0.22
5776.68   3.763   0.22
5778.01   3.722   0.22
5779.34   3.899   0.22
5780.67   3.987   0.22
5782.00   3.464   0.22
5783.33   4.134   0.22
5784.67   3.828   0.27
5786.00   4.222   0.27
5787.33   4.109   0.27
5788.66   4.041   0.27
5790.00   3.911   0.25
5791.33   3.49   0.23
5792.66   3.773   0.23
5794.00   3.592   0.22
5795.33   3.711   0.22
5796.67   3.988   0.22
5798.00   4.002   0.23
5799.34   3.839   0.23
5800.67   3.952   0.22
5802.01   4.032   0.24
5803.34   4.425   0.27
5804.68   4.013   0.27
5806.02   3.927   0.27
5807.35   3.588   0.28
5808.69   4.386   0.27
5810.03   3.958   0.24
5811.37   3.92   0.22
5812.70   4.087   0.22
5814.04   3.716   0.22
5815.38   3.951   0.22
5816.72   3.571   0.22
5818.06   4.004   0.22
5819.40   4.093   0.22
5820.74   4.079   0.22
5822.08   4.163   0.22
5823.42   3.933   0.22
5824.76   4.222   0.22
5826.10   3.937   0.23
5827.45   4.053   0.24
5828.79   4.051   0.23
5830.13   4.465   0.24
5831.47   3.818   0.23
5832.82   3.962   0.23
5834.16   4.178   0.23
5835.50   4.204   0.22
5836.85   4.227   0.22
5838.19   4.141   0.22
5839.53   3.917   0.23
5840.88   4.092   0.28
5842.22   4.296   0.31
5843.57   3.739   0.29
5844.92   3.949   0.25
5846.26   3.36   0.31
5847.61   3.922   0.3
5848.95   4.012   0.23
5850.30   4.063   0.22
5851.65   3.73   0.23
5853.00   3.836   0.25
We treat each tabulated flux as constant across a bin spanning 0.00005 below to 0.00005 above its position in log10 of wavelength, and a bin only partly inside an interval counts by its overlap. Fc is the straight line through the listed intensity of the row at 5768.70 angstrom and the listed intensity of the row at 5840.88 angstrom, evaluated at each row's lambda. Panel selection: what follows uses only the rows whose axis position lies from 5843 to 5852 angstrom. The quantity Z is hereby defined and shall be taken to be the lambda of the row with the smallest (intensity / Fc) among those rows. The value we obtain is 5846.26 angstrom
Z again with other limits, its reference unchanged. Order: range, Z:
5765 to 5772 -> 5770.03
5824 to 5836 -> 5831.47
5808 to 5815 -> 5814.04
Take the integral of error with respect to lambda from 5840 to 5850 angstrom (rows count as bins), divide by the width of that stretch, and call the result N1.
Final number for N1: 0.278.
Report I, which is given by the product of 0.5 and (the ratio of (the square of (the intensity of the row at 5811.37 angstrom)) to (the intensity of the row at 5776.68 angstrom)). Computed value 2.04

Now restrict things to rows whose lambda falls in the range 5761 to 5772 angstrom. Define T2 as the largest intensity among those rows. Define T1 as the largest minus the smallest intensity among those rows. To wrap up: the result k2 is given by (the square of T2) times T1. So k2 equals 8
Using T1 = 0.44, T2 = 4.344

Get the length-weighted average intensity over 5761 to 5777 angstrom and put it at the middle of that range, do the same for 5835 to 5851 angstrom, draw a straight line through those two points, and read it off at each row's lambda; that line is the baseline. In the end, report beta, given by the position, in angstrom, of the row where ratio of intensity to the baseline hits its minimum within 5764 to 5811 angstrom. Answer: 5782.00 angstrom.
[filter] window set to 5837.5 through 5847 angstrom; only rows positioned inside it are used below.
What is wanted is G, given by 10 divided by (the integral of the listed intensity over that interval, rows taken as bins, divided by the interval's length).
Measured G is 2.55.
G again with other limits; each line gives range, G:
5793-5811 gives 2.53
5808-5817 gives 2.53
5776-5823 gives 2.55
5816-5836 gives 2.47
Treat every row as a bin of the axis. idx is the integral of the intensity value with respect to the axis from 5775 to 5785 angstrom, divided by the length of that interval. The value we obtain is 3.84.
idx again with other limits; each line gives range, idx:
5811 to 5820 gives 3.91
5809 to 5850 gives 4.00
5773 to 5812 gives 3.93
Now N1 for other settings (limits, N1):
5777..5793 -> 0.241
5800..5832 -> 0.235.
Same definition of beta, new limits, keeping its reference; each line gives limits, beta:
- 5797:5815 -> 5807.35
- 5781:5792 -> 5782.00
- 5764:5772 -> 5764.72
